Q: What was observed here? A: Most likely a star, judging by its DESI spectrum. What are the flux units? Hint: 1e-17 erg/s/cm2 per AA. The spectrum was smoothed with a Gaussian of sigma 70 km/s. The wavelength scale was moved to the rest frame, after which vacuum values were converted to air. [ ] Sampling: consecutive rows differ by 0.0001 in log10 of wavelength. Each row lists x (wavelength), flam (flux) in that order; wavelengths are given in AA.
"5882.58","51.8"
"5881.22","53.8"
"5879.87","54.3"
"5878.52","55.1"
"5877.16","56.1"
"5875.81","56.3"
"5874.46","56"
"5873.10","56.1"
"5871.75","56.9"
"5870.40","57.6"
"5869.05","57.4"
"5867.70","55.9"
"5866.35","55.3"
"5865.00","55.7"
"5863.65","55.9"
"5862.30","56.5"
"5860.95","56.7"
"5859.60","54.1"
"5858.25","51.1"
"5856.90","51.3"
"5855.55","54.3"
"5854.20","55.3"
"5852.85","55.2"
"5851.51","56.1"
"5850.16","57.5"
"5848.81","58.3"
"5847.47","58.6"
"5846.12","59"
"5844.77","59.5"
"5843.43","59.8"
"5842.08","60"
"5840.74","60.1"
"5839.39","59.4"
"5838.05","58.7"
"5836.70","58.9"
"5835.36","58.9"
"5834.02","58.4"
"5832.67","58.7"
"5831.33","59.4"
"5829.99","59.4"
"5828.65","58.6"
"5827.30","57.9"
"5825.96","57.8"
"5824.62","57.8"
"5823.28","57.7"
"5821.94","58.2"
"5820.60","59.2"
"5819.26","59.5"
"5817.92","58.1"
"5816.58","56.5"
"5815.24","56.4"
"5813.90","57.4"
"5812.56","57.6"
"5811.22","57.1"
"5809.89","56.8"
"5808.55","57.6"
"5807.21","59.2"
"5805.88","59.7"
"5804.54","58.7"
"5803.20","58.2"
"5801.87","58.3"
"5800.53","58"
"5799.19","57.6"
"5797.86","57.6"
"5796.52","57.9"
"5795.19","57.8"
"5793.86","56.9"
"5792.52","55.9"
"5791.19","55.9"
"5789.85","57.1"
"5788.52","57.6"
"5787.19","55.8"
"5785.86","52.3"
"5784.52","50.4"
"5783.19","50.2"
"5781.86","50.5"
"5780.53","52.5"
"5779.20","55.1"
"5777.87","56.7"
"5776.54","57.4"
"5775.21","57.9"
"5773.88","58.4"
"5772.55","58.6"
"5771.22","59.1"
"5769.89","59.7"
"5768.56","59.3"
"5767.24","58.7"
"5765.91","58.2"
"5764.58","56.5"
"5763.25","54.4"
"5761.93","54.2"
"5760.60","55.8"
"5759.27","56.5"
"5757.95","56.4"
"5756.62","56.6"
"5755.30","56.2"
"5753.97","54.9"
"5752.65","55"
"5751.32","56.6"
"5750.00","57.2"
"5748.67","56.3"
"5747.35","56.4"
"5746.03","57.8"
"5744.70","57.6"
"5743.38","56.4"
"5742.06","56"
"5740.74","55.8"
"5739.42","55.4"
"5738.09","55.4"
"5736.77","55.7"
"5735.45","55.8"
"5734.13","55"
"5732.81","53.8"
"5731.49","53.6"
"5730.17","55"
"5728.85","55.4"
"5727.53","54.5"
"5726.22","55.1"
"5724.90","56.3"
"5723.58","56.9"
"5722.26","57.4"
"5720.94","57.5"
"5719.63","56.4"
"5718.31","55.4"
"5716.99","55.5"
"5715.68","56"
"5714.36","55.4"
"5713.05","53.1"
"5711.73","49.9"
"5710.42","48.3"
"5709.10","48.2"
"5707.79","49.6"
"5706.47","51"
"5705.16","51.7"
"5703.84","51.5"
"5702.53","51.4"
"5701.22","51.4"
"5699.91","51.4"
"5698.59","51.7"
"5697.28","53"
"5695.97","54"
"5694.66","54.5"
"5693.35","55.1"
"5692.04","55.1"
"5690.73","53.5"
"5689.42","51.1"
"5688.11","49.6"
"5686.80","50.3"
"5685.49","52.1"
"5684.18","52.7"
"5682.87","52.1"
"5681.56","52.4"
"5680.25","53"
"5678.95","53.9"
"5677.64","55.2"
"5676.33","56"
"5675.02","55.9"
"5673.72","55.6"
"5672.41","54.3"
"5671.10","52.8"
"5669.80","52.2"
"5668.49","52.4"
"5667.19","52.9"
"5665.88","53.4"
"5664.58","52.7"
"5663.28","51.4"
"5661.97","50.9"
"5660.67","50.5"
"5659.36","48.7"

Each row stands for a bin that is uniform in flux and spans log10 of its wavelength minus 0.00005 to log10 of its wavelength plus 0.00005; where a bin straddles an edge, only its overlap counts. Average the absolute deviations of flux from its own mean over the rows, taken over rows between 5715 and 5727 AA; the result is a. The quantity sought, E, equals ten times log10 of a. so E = -2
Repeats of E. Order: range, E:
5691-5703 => 2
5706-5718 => 4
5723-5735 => -1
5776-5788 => 4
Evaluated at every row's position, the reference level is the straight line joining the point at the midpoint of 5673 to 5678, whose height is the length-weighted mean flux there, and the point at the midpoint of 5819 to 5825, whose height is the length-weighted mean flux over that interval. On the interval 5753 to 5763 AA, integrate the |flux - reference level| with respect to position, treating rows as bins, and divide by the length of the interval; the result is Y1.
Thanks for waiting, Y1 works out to 1.5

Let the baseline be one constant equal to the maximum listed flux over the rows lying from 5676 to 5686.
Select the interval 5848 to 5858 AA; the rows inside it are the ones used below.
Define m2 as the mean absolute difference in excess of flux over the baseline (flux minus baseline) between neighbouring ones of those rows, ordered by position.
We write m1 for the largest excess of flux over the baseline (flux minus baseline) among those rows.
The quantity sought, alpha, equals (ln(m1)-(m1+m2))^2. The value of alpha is 7.1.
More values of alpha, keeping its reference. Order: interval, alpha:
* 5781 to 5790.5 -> 6.2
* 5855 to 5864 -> 7.1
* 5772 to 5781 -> 7.1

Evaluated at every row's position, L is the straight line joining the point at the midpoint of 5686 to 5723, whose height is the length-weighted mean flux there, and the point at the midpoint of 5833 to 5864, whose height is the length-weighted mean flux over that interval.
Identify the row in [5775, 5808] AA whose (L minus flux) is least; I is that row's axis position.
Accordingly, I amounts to 5805.88 AA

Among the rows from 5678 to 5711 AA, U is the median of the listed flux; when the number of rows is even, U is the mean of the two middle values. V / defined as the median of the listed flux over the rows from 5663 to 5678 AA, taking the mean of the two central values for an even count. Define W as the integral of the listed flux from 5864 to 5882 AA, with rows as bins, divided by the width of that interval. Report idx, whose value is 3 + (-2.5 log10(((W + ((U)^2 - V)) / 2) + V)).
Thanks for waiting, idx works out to -4.858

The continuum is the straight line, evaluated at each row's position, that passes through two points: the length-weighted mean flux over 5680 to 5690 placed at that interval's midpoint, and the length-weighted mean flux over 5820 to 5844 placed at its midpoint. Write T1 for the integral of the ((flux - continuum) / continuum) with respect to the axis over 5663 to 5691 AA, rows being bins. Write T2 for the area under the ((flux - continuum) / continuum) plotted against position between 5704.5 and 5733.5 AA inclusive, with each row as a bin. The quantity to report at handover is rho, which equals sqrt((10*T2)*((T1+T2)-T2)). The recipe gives 1.9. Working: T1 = 0.99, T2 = 0.35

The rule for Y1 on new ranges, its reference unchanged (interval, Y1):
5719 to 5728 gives 0.9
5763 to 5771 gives 1.6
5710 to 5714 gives 5.4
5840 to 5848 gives 0.7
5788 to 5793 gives 1.2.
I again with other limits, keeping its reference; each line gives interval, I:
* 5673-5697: 5676.33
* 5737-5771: 5769.89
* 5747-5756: 5750.00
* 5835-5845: 5840.74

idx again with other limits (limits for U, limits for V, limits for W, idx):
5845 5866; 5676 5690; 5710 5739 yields -5.021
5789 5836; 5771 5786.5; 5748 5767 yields -5.096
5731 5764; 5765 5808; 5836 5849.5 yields -5.021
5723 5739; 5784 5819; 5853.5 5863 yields -4.998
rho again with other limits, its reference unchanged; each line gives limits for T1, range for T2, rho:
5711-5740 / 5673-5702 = 2.7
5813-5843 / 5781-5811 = 0.5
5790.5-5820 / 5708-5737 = 0.7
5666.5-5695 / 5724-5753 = 3.0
